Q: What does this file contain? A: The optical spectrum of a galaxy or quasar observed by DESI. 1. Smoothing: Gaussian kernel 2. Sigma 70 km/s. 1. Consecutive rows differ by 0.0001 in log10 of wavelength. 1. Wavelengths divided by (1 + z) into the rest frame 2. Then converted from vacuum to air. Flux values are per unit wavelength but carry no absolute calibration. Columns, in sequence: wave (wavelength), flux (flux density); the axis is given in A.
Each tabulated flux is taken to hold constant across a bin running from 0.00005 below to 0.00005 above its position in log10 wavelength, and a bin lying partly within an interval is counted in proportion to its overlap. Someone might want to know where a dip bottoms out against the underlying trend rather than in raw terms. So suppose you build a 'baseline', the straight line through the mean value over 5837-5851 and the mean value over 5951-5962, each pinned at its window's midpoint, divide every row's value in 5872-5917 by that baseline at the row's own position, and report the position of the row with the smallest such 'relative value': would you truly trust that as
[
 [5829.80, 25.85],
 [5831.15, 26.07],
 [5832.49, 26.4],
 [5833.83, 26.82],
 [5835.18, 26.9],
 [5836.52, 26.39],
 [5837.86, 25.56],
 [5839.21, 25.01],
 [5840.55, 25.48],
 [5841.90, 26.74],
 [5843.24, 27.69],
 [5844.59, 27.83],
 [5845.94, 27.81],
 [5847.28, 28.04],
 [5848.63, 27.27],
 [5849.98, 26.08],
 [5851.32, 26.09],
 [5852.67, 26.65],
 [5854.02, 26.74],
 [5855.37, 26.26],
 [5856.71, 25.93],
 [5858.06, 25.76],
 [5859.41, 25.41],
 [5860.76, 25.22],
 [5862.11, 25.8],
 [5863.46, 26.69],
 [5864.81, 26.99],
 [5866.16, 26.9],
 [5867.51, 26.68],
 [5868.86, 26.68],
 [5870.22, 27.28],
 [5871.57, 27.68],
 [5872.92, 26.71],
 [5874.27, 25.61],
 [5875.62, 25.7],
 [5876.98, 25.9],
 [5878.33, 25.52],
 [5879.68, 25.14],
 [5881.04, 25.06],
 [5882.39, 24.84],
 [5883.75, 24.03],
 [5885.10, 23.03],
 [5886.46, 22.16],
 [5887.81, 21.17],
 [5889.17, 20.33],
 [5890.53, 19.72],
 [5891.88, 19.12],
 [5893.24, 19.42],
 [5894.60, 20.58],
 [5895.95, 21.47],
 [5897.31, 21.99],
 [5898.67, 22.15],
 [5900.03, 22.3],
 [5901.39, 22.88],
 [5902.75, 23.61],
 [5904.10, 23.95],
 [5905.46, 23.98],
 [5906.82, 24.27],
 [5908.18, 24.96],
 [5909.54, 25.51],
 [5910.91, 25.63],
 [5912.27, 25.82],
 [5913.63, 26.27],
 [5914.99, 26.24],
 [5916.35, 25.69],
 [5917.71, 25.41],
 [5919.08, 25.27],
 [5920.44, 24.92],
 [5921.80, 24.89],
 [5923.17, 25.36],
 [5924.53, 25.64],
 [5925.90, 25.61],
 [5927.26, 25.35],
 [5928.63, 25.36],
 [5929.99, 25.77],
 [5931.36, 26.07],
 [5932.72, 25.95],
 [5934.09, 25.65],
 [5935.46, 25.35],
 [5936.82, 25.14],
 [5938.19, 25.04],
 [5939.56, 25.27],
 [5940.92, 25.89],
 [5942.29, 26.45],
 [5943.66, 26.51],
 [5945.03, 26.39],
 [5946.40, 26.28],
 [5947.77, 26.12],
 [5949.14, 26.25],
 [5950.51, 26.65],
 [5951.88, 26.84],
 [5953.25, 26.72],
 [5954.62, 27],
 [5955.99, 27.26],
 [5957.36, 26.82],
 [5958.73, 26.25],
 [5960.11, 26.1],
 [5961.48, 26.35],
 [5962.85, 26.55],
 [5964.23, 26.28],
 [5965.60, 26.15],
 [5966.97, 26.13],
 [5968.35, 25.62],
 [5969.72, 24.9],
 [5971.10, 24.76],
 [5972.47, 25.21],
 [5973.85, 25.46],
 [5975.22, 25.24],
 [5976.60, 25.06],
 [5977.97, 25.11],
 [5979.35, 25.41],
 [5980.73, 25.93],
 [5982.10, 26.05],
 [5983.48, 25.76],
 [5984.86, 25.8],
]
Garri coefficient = 5891.88 A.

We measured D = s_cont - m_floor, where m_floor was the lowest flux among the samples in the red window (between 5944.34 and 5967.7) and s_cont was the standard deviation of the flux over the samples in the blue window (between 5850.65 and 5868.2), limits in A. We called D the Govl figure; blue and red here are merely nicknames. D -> -25.5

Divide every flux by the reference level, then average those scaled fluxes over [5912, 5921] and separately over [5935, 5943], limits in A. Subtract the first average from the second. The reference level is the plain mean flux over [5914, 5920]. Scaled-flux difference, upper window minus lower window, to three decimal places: -0.005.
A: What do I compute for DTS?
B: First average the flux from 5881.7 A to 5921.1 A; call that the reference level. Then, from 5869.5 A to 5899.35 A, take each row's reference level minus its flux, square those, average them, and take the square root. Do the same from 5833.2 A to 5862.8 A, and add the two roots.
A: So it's 5.85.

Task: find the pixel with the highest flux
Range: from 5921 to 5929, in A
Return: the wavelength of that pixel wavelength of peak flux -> 5924.53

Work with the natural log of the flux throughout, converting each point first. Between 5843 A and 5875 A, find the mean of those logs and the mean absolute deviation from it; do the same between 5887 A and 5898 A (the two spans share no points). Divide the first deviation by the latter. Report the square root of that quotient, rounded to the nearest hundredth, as 0.78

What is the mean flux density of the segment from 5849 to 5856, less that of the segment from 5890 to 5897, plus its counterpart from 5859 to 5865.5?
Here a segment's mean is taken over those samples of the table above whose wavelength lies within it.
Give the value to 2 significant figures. 32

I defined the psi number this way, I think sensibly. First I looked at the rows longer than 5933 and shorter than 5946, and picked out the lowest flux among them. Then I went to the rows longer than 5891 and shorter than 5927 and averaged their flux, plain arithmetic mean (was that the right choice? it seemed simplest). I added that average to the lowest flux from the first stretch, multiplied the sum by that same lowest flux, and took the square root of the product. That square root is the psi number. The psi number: 35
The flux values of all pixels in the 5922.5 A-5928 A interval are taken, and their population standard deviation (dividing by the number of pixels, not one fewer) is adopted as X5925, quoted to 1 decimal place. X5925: 0.1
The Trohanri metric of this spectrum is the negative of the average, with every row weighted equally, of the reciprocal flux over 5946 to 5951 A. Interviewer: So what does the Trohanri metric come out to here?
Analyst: -0.0380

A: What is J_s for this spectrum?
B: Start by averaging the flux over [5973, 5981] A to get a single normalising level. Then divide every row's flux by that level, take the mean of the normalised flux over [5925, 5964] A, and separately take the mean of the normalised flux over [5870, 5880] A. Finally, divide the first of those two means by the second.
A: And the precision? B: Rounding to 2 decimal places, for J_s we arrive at 1.00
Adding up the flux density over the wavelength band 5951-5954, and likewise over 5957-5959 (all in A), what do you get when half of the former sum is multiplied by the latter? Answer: 1421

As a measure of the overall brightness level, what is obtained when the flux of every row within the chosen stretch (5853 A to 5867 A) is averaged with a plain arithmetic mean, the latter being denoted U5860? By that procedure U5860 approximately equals 26.2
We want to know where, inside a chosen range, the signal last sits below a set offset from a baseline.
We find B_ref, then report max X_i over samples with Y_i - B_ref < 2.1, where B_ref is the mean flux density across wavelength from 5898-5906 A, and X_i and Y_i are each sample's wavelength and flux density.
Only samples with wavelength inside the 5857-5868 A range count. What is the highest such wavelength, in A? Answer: 5860.76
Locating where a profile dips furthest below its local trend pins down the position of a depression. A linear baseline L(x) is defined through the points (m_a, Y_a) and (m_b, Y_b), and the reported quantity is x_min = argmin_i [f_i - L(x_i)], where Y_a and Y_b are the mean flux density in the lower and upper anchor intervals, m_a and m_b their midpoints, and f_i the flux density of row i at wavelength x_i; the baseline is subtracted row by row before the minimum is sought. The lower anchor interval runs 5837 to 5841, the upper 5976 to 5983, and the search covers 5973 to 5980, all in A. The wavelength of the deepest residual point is 5976.60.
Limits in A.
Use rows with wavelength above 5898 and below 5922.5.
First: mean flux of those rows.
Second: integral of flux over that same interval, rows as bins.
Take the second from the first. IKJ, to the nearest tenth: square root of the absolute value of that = 24.1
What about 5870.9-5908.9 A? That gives 29.4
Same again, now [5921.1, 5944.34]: 23.9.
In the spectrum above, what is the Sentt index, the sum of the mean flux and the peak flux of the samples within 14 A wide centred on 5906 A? 50.1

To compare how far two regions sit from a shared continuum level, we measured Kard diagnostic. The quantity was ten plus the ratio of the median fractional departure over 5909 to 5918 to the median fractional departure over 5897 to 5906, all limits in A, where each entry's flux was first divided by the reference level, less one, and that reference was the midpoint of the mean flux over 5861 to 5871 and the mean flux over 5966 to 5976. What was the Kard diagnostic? 10.1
